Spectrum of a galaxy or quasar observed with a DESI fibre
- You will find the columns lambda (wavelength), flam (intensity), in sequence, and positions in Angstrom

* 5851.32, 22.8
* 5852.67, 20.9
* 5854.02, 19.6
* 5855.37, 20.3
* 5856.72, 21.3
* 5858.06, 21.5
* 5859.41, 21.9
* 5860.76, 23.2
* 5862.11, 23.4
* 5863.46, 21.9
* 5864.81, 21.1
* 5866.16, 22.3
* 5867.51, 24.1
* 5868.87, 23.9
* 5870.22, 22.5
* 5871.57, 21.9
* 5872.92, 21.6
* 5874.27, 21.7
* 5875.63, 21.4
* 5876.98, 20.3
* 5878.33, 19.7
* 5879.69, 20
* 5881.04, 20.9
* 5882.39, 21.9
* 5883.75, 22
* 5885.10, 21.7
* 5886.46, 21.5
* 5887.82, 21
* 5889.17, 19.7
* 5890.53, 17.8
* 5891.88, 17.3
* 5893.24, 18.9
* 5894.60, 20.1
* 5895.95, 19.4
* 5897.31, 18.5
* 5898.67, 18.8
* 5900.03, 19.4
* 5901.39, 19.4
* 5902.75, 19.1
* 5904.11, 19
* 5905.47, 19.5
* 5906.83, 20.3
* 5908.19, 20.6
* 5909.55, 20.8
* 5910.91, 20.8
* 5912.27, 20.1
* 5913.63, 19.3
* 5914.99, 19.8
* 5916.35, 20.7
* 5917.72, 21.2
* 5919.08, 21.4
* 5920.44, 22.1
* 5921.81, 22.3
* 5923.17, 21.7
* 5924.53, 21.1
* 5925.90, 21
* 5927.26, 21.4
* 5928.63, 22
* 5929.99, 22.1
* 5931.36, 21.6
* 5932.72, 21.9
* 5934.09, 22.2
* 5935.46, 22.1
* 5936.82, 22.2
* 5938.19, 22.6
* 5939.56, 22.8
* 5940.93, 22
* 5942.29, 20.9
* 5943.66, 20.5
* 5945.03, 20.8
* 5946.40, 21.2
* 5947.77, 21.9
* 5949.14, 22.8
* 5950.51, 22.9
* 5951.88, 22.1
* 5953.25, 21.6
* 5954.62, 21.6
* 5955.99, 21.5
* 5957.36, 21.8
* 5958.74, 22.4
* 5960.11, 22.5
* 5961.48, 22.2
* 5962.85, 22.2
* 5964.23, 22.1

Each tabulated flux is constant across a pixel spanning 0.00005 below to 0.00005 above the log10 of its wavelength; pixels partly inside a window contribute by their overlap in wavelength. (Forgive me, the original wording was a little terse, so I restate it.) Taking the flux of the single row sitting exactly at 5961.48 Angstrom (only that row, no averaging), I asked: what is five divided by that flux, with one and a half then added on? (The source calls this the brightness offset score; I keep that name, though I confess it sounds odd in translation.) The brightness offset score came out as 1.73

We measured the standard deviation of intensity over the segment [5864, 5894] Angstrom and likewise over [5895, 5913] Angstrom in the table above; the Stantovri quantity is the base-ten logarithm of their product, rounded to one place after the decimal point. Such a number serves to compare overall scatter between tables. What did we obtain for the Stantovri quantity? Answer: 0.1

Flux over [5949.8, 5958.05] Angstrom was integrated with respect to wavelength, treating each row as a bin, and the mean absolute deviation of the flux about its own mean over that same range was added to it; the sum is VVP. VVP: 181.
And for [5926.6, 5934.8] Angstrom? 179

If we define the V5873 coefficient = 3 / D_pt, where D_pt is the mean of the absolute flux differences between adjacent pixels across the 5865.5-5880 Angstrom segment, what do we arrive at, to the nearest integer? 4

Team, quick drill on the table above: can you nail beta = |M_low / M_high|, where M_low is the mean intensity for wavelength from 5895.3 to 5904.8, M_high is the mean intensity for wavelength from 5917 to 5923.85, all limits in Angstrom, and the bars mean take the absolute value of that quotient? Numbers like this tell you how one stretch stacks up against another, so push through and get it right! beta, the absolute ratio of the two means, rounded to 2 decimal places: 0.88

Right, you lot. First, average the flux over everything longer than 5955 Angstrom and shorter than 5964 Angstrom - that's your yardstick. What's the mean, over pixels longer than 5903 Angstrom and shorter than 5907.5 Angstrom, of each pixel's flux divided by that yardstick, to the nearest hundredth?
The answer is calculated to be 0.89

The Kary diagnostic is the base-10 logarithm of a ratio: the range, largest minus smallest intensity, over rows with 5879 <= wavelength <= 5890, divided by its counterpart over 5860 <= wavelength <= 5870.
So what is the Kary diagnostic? -0.12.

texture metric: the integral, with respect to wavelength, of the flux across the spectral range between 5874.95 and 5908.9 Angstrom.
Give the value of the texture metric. 676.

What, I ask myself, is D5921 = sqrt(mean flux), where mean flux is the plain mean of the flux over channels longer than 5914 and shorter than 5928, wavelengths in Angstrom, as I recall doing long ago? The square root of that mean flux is 4.61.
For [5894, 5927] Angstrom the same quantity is 4.50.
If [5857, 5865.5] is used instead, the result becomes 4.71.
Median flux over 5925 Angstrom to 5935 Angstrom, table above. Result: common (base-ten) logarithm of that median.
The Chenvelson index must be 1.34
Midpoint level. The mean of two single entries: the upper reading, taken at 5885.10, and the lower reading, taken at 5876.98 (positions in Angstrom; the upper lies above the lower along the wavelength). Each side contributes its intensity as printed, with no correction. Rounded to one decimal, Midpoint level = 21.0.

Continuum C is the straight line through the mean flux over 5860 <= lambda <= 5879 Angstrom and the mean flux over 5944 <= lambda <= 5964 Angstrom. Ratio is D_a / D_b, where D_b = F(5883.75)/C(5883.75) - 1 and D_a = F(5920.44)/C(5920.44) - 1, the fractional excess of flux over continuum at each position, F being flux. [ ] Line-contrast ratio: -2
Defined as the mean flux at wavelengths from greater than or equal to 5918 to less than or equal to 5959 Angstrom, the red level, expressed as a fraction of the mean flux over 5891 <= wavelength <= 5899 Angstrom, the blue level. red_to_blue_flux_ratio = 1.16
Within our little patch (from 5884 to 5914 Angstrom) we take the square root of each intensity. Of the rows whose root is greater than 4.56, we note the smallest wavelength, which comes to 5885.10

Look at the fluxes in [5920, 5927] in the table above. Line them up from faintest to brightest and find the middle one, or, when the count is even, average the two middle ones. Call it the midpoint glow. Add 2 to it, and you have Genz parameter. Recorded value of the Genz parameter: 23.70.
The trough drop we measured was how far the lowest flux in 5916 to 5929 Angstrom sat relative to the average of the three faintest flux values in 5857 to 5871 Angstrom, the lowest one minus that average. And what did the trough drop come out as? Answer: -0.8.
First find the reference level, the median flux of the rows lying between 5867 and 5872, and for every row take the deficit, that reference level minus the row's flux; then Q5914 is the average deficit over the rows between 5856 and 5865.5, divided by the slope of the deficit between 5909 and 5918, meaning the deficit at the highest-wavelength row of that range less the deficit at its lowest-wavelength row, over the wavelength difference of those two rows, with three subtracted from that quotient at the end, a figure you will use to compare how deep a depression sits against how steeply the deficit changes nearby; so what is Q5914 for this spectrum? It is -27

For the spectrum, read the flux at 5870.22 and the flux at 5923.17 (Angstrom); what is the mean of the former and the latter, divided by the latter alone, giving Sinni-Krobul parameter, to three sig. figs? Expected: 1.02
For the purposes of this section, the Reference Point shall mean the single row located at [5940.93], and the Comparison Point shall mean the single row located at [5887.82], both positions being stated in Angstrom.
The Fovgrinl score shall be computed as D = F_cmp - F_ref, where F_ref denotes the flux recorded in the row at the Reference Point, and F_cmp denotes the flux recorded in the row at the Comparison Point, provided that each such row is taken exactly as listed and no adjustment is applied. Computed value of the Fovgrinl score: -1.0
